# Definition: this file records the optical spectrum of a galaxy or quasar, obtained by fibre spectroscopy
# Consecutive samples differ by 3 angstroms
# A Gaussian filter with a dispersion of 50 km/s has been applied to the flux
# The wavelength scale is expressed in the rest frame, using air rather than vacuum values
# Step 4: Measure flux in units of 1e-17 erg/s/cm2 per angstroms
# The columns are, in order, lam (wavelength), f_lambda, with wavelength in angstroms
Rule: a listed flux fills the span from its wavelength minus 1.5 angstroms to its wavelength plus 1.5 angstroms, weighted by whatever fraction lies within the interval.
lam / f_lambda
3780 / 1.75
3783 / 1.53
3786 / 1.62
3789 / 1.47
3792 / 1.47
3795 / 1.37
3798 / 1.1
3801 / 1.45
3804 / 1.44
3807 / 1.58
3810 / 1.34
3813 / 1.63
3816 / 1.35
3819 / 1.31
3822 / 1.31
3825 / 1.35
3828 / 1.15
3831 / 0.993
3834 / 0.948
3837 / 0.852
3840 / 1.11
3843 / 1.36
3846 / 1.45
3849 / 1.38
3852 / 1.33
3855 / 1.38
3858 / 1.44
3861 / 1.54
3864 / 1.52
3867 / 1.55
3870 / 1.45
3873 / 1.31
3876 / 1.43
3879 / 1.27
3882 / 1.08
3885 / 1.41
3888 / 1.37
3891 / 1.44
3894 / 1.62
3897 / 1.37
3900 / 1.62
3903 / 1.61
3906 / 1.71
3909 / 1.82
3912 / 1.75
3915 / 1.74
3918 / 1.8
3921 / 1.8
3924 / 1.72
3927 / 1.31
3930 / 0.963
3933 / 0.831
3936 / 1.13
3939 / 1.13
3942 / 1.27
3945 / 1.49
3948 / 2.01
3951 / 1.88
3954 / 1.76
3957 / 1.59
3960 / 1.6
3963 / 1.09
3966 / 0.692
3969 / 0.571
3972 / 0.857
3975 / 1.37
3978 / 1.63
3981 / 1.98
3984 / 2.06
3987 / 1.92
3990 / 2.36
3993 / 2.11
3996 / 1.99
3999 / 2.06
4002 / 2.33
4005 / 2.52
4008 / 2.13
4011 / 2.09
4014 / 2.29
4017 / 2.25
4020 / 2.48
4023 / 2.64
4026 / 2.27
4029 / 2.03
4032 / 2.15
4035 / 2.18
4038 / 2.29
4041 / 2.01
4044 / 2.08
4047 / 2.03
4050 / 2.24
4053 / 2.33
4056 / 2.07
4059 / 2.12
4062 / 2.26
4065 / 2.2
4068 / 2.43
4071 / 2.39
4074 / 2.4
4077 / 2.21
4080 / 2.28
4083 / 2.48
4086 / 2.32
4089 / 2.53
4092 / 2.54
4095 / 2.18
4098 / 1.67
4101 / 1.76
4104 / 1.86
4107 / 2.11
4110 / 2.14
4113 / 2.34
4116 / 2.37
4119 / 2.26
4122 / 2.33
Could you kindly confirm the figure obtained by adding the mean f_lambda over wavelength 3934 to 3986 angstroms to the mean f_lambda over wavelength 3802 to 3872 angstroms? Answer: 2.76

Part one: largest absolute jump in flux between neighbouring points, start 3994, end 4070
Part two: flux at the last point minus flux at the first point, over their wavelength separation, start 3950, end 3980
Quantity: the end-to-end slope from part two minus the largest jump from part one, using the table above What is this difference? -0.40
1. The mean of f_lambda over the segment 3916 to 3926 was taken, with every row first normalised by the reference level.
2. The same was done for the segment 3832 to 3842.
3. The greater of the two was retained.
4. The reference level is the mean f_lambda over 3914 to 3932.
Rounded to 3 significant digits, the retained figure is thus 1.14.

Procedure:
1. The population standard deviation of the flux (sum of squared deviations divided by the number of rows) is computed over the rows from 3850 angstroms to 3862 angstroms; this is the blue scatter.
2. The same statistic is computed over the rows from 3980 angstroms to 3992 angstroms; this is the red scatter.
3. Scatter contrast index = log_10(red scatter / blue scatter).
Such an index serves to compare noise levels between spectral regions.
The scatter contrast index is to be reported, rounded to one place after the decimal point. 0.3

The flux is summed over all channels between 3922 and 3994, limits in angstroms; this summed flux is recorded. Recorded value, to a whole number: 35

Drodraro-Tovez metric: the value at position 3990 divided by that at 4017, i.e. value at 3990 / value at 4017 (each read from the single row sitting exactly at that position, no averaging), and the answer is 1.0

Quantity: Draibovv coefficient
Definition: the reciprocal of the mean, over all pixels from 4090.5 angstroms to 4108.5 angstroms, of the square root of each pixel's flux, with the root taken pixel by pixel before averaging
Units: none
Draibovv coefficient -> 0.71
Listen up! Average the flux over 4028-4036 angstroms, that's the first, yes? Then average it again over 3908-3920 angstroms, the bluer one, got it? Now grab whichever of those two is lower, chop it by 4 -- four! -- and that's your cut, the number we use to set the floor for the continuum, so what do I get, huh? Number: 0.44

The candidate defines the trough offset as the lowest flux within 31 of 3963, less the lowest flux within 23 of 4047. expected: -1.4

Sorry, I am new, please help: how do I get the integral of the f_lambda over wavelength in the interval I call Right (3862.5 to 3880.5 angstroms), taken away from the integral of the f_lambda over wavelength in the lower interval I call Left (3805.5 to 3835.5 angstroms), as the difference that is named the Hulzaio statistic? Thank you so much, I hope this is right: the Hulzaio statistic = 13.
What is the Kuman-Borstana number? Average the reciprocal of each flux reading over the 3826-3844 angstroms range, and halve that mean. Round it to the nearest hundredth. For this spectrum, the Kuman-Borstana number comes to 0.48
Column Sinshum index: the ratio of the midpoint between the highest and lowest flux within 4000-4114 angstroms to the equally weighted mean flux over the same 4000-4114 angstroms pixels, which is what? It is 0.97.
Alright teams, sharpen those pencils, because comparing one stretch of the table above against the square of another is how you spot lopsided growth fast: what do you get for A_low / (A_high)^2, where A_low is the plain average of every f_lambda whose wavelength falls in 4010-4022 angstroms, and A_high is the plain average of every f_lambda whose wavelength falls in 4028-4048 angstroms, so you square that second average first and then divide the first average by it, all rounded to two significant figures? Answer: 0.51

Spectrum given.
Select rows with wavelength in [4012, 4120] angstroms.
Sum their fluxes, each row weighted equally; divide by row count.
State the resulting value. 2.2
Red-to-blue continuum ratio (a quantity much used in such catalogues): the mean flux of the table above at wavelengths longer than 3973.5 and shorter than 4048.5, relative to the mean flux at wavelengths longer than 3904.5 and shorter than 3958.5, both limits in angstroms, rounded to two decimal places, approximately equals 1.38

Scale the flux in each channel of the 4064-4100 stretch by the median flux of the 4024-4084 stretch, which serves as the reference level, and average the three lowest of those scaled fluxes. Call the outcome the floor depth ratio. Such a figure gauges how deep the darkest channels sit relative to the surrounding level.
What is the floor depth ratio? 0.91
